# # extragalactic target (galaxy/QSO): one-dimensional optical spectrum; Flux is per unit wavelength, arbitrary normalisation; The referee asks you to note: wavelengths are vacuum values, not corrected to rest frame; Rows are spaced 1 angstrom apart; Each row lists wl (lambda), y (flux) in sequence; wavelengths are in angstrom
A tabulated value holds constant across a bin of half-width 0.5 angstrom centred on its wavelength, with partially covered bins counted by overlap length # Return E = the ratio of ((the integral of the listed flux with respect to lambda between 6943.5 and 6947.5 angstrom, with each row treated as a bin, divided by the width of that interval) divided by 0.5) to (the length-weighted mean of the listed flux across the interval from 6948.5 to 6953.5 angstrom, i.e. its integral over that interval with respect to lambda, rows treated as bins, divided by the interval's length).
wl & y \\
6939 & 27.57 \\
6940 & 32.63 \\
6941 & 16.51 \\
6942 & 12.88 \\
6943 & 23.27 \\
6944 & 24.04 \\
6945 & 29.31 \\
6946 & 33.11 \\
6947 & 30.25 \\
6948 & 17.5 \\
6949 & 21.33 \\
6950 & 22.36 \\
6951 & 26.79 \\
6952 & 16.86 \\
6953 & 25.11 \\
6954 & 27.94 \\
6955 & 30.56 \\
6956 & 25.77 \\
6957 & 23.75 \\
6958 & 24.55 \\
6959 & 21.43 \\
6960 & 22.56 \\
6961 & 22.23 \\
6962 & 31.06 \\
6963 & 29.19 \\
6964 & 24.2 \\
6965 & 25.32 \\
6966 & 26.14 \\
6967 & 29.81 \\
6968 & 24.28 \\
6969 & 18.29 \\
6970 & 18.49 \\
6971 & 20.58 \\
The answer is 2.6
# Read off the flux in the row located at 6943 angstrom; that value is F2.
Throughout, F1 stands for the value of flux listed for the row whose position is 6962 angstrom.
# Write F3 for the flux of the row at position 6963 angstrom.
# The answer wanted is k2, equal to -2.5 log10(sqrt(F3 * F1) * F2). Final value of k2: -7.11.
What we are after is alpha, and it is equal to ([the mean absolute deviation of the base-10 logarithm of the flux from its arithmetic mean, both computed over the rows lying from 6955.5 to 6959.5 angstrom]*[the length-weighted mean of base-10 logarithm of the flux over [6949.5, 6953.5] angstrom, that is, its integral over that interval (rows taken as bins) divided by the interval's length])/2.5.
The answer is 0.01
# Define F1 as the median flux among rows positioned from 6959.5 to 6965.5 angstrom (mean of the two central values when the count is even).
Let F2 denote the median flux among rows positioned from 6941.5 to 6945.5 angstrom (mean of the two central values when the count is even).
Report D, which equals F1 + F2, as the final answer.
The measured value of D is 48.4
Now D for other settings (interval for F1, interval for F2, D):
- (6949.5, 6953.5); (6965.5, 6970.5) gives 48.0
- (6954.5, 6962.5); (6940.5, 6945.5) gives 47.4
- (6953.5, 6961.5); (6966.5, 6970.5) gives 45.5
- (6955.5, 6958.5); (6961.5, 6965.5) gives 51.8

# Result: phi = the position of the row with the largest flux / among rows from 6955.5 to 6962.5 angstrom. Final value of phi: 6962 angstrom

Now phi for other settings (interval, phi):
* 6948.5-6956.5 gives 6955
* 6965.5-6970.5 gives 6967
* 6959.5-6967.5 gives 6962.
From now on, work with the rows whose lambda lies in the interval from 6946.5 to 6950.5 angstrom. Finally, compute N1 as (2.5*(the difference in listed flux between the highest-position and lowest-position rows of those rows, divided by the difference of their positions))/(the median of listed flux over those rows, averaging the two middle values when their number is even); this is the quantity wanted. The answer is -0.30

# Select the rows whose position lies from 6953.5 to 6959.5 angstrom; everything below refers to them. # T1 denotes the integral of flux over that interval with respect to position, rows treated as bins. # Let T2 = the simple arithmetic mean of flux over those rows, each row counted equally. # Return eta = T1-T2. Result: 128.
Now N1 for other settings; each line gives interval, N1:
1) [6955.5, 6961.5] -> -0.08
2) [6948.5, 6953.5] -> 0.11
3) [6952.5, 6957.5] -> -0.03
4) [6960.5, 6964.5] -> 0.06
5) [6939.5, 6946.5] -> 0.01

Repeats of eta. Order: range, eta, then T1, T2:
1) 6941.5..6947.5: 127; 153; 25.5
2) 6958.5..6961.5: 44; 66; 22.1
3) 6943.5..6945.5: 27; 53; 26.7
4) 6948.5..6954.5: 117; 140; 23.4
